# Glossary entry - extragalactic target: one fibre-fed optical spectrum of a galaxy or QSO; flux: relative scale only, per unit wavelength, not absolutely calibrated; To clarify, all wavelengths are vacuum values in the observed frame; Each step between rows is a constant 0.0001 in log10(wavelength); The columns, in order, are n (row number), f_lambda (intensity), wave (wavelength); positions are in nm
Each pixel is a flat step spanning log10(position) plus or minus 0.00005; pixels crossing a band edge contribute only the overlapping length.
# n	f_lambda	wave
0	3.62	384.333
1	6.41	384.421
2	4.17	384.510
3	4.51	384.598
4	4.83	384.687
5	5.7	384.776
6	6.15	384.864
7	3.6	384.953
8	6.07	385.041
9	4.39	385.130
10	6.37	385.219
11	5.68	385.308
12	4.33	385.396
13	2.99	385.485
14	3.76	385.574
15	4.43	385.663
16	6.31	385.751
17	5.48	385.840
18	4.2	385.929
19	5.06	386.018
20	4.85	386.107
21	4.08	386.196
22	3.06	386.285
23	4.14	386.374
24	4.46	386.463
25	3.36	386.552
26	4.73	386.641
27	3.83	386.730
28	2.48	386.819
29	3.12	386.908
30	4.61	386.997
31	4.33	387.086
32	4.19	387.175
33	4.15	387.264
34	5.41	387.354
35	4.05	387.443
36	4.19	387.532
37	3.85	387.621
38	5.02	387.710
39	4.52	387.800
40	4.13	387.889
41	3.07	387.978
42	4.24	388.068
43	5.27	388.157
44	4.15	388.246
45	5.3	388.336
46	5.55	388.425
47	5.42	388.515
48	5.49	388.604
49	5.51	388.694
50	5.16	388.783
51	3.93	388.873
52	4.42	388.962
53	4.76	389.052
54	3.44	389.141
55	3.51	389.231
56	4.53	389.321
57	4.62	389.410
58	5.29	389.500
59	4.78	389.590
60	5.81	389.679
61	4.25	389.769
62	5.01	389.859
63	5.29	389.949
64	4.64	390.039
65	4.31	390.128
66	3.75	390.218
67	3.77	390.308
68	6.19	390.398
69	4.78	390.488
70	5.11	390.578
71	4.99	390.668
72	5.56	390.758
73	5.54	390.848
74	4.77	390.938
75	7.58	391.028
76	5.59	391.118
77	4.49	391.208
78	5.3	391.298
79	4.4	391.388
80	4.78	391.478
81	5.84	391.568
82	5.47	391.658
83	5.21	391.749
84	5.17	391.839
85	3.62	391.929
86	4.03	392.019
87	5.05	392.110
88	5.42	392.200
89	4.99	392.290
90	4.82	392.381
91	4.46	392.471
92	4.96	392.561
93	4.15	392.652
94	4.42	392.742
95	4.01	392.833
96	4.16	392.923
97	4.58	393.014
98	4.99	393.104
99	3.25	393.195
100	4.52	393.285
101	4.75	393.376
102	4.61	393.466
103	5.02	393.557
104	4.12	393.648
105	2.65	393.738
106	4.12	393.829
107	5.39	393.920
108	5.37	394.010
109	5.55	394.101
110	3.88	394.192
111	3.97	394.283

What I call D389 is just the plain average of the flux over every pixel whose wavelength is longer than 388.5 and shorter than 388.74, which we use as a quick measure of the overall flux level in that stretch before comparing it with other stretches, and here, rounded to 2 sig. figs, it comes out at 5.5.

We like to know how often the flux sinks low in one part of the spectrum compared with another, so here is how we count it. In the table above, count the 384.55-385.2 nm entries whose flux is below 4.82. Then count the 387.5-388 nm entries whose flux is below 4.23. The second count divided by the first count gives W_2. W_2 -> 1.33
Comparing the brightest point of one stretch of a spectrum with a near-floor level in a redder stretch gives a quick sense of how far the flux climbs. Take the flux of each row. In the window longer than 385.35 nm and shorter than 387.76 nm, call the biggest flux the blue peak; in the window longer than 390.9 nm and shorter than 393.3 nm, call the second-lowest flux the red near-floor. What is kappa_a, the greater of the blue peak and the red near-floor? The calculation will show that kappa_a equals 6.31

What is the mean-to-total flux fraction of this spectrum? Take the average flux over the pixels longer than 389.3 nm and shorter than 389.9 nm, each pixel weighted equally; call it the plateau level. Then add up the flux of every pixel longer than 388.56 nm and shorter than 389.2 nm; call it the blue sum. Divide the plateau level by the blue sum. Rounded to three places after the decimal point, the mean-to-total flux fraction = 0.150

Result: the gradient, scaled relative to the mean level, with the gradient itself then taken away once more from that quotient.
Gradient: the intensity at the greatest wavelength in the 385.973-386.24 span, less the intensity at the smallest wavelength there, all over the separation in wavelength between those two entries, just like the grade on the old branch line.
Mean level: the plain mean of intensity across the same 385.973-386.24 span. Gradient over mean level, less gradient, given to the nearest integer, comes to 4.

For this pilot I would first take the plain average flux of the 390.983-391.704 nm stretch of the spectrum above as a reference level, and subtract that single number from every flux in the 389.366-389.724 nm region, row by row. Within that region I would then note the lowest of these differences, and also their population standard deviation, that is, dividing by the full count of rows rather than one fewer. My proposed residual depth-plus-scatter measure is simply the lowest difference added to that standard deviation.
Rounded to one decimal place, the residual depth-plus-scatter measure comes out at -0.3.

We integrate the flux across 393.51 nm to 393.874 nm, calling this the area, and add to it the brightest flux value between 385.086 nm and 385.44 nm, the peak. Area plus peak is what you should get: 7.8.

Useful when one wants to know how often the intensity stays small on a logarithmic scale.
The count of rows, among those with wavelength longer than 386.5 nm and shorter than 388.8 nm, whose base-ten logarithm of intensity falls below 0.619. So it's 10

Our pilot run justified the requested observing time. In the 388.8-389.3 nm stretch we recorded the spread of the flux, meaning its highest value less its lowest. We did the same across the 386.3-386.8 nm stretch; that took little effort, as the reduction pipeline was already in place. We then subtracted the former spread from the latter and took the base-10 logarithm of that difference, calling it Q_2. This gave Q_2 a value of -1.3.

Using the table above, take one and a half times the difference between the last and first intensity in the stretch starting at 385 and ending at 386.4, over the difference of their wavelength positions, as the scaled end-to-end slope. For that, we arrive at -2.2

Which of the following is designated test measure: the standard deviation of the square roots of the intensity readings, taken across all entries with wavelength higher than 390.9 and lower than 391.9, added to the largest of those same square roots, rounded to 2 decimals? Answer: 2.93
